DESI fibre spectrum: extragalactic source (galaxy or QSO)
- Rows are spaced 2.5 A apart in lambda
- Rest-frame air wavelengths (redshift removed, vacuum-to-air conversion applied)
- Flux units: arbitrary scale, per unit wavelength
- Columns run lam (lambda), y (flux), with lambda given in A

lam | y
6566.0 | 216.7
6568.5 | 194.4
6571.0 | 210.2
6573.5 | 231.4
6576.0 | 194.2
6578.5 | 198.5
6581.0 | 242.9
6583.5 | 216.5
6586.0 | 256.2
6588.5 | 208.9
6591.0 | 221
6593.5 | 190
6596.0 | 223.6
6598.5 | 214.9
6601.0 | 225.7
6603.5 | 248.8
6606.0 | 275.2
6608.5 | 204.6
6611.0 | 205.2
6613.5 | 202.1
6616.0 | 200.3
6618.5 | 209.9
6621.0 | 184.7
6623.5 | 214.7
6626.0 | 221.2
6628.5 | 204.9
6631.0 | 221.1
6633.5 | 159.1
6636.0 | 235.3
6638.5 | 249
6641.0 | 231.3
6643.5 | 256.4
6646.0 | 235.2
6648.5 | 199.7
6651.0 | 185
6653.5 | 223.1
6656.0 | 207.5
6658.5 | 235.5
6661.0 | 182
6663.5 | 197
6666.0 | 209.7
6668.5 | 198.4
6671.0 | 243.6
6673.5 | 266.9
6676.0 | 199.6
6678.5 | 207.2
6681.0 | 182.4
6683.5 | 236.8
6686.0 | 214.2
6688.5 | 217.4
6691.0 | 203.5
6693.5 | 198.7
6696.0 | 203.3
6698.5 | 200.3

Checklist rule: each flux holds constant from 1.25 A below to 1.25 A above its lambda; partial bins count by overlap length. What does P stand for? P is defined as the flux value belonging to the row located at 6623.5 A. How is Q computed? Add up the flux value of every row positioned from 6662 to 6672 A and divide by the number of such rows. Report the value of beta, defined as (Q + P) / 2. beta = 213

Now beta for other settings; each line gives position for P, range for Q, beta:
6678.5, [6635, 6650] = 221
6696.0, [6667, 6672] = 212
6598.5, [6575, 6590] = 217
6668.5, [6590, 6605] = 210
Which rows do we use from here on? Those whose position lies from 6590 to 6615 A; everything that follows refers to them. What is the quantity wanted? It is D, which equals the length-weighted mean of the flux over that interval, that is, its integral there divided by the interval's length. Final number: 221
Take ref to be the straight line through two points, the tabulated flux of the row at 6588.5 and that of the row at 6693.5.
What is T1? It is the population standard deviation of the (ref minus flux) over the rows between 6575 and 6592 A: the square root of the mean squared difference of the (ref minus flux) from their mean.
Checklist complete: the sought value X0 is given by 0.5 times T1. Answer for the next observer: 10.6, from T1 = 21.2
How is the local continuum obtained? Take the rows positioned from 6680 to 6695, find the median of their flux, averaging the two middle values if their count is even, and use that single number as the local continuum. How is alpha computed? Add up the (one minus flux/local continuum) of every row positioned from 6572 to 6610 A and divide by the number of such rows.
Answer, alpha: -0.07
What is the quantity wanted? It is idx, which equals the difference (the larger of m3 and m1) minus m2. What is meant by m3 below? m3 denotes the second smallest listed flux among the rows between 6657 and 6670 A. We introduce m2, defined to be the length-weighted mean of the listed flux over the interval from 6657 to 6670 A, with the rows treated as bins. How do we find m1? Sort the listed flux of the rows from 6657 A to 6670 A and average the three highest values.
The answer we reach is 9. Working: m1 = 215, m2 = 205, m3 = 197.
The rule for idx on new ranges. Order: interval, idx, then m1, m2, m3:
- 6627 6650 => 26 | 247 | 221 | 199.7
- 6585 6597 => 14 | 234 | 219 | 208.9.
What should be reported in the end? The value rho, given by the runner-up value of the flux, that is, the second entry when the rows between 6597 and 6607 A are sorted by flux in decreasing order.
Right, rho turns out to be 248.8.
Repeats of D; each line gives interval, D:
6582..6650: 219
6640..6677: 218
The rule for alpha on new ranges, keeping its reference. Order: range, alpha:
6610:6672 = -0.02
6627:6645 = -0.07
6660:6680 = -0.02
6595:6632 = -0.04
